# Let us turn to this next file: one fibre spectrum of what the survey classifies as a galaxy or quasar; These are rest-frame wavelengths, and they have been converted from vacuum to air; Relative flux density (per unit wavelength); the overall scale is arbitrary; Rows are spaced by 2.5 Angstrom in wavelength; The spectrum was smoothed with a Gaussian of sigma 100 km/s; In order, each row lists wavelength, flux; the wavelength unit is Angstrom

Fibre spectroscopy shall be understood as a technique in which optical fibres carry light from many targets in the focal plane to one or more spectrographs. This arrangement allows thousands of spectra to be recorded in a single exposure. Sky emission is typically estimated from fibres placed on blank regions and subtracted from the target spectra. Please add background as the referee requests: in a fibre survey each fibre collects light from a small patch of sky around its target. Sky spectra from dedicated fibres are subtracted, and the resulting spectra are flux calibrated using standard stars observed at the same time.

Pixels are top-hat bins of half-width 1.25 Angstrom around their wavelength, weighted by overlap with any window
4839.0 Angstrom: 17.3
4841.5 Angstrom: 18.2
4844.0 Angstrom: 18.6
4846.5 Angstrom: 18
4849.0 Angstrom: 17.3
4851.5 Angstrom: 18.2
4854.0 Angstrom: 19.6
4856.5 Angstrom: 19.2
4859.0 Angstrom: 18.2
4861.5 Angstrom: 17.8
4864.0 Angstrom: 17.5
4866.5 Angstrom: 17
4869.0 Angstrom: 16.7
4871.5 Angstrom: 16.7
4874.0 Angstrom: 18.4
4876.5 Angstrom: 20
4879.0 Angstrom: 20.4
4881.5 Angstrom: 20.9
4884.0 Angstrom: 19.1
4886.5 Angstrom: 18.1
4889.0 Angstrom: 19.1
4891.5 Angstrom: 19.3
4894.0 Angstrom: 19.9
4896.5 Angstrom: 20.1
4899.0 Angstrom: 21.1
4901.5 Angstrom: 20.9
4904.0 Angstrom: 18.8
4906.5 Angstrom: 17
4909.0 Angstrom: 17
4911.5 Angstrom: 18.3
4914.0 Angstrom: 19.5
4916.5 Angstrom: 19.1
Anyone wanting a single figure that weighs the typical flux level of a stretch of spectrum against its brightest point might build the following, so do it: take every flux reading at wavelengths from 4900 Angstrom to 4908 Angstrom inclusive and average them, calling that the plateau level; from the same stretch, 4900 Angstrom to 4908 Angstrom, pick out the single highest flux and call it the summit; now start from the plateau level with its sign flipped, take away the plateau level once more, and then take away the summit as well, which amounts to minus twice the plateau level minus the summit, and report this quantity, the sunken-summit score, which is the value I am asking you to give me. -58.7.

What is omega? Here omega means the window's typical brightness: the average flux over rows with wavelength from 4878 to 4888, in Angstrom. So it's 19.6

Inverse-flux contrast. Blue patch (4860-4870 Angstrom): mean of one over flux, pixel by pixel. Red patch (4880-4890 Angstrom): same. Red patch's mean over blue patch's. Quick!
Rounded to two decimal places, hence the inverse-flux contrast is 0.90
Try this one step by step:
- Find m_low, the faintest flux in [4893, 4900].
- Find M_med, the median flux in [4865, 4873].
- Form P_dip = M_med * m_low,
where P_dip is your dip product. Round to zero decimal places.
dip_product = 332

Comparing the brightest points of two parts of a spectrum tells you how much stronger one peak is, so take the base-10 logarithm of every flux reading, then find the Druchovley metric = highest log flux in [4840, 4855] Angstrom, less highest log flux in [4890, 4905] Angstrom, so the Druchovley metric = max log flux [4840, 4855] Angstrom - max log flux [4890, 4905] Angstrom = -0.032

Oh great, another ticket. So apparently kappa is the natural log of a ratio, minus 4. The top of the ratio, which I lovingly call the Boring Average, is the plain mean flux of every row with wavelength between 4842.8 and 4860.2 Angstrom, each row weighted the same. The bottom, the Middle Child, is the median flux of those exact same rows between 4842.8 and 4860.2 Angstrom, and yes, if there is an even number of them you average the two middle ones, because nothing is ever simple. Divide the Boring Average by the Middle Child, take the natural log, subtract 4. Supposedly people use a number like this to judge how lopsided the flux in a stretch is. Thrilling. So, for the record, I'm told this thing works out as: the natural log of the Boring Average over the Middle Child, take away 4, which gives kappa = -3.99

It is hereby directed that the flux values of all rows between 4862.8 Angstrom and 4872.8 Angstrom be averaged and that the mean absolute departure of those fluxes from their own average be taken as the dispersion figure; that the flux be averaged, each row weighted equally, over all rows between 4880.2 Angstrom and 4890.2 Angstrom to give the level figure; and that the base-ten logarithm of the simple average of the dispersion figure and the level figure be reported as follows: 0.99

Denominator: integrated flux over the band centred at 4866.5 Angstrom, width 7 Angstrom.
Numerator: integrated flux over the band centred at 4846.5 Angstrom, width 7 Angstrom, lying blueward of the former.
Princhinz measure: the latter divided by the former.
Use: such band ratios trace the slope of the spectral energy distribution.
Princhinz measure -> 1.053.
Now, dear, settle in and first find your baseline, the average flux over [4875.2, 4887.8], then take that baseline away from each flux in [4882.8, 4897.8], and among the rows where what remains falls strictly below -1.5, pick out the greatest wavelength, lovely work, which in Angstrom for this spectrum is 4886.5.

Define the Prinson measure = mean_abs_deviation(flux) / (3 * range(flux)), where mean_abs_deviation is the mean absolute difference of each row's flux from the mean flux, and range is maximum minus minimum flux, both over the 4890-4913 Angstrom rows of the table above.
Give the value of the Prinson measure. 0.100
